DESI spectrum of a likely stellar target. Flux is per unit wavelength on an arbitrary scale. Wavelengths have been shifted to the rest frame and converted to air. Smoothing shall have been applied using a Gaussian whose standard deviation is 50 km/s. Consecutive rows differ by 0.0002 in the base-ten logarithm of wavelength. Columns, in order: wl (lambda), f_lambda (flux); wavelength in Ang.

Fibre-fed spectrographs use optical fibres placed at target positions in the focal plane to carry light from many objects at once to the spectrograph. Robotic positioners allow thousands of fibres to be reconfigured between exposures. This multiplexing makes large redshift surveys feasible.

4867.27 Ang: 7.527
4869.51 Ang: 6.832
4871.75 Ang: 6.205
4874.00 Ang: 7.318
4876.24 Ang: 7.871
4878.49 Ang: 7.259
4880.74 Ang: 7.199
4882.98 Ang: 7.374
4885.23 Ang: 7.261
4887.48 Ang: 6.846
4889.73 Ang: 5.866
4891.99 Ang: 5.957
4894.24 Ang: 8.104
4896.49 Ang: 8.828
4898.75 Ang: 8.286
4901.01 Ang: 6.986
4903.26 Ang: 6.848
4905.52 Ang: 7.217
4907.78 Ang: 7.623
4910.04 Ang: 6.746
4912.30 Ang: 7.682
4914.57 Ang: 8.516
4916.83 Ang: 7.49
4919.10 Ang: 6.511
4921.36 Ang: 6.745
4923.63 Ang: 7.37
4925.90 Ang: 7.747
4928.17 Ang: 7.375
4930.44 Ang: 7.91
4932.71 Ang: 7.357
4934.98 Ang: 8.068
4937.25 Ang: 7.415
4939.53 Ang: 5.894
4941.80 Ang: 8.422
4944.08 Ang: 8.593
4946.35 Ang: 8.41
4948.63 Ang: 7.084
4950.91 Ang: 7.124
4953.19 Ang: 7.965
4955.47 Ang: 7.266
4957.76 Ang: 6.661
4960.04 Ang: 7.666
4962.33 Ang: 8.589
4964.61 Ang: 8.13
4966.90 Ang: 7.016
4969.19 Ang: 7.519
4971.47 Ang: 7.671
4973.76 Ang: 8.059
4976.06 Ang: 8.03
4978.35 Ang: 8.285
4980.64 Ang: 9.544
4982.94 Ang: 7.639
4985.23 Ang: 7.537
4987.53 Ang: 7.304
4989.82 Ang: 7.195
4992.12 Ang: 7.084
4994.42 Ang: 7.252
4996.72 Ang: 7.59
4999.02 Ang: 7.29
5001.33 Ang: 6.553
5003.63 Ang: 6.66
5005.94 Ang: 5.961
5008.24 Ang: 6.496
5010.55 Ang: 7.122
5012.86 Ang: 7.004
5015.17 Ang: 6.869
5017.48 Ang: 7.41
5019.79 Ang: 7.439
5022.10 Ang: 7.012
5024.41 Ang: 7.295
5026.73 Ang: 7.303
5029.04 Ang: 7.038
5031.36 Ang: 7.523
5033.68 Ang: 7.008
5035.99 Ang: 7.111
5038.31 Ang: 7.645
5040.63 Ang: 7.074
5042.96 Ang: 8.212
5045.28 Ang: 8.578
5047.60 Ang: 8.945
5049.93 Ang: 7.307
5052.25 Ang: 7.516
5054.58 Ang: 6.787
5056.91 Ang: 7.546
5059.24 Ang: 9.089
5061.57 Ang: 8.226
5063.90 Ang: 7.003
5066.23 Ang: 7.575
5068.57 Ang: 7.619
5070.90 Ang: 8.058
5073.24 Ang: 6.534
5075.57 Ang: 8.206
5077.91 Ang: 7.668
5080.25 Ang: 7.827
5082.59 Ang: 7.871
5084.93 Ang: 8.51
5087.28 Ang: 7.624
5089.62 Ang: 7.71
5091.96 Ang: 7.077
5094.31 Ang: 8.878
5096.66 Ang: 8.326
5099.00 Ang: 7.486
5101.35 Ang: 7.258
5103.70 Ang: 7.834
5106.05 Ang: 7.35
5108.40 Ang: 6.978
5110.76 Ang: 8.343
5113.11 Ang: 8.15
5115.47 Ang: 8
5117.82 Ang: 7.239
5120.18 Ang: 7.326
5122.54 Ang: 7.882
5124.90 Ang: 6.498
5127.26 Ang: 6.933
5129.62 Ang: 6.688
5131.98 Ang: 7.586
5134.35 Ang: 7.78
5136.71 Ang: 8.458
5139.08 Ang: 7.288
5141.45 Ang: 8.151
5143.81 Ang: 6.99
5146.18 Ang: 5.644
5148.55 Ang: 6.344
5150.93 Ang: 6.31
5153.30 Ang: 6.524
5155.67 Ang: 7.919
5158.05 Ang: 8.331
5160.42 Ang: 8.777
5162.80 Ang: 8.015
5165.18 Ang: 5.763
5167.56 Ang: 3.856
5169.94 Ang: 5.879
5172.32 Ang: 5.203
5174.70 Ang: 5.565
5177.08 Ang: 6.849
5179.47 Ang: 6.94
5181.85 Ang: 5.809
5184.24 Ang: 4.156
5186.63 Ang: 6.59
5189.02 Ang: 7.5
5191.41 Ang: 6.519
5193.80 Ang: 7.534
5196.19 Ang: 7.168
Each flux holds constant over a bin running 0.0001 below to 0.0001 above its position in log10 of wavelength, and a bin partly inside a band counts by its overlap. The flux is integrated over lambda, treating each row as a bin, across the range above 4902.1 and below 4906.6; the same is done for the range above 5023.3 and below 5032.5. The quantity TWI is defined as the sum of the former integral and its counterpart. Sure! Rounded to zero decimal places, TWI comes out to 99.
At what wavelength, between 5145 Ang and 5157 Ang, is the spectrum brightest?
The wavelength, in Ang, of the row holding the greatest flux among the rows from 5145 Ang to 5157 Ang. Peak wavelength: 5155.67 Ang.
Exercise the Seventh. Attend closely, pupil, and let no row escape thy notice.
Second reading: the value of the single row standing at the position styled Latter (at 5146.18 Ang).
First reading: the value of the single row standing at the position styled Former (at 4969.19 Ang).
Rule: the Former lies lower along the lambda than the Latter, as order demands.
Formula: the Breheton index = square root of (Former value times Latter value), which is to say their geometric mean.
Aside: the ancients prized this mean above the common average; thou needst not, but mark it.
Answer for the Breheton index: 6.5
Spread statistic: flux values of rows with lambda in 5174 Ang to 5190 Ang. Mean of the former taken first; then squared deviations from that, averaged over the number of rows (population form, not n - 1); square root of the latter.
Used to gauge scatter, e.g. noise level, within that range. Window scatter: 1.04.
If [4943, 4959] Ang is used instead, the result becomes 0.68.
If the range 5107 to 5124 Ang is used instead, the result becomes 0.48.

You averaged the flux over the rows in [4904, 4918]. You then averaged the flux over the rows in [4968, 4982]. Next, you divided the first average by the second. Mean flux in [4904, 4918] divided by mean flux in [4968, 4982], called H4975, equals 0.92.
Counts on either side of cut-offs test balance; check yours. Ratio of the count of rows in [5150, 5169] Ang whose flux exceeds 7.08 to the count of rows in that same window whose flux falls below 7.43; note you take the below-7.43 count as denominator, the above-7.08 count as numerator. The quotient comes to 1.0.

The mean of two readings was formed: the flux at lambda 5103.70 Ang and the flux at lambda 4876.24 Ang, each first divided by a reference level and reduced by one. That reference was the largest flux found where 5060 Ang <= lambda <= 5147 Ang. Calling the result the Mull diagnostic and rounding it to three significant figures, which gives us -0.116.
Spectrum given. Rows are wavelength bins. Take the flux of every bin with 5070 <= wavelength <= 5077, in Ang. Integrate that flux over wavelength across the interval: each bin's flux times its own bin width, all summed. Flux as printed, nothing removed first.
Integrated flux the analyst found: 53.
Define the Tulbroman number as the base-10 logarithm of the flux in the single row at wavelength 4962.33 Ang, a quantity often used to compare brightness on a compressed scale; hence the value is 0.93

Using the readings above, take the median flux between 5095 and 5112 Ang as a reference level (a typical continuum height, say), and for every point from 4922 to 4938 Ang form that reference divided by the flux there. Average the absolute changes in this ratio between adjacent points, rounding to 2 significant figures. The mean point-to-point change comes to 0.068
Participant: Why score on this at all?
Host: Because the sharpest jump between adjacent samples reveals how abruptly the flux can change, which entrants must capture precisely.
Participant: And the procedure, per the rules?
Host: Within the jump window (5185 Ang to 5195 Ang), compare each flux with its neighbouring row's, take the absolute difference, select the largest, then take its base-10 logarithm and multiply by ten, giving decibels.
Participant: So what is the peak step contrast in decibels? 0.1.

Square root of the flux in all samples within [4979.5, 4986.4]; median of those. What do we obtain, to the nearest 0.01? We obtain 2.76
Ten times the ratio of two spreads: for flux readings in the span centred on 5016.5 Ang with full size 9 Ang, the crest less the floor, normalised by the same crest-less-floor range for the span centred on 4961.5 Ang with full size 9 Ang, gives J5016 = 3.0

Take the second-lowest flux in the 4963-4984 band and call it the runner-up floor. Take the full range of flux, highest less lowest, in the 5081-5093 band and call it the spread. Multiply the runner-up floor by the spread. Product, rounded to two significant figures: 11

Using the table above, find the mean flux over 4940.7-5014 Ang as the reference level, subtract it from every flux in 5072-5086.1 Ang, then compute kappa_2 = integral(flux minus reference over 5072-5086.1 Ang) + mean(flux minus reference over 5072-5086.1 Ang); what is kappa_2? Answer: 4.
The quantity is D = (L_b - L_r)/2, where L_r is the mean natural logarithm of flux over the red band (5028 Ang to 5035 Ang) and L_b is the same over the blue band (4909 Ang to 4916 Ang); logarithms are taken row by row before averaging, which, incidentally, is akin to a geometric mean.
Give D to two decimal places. 0.03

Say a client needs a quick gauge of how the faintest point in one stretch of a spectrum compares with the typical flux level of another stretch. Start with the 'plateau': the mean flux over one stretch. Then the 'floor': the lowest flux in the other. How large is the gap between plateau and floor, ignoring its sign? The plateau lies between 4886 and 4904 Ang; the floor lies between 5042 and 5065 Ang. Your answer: 0.4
